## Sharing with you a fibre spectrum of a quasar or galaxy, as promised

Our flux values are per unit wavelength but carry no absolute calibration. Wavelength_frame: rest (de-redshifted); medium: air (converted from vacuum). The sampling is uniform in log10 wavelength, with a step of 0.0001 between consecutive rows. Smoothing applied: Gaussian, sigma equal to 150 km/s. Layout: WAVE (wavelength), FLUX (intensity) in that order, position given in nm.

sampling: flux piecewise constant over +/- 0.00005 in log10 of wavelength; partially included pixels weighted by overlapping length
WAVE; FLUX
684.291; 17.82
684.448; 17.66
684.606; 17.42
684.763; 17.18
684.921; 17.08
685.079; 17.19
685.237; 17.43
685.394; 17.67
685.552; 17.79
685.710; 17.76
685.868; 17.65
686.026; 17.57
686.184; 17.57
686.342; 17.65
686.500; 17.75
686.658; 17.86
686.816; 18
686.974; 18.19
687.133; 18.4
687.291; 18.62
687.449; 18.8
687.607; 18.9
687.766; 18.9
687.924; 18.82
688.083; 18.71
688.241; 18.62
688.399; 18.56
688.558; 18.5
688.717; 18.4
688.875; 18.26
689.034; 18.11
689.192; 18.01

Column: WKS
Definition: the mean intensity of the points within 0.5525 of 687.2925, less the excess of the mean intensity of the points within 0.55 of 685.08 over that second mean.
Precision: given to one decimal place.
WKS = 19.7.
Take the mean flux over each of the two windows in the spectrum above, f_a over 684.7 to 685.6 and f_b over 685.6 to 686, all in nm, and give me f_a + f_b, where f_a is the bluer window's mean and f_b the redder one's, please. 35.1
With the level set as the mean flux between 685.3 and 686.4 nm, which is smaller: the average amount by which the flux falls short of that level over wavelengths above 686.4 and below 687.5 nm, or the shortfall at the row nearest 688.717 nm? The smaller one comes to -0.7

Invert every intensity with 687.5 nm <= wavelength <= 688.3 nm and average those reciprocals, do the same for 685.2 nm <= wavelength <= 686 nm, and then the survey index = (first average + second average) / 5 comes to 0.0220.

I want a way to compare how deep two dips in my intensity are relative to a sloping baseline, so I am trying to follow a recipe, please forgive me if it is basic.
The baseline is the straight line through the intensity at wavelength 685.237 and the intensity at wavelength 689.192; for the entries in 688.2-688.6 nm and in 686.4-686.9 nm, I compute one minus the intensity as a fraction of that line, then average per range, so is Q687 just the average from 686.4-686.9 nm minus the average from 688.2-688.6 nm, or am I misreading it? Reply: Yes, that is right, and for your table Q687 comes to 0.024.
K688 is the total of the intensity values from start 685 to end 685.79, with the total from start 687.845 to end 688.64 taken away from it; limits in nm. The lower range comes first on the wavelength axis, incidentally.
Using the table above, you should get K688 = -5.4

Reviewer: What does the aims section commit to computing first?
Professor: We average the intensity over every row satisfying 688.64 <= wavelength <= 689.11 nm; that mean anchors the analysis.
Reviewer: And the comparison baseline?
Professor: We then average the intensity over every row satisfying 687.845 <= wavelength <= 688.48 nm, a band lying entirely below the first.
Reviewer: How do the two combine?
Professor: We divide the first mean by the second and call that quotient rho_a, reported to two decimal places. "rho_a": 0.98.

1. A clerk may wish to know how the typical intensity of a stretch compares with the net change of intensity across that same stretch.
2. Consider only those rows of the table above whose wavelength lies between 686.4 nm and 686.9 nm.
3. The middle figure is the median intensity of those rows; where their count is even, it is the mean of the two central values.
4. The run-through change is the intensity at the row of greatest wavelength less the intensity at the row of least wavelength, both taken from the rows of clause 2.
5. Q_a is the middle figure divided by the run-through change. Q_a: 71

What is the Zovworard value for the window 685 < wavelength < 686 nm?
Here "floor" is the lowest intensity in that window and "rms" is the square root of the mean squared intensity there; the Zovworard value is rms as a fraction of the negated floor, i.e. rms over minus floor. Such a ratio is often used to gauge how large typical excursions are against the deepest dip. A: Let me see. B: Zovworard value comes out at -1.023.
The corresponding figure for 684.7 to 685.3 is -1.008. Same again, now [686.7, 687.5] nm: -1.022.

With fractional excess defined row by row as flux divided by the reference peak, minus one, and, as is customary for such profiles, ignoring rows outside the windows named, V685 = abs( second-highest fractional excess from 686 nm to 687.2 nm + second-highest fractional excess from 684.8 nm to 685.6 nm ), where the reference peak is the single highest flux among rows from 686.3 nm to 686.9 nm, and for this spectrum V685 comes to 0.008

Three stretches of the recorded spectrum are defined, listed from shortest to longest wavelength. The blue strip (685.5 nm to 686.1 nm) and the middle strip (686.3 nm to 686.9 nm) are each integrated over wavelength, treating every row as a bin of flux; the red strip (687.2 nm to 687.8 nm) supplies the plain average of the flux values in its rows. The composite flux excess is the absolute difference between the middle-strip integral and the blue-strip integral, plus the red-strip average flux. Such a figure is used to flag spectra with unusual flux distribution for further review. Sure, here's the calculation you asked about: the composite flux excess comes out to 18.9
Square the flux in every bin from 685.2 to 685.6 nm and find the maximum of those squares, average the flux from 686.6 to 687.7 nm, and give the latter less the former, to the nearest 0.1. -298.1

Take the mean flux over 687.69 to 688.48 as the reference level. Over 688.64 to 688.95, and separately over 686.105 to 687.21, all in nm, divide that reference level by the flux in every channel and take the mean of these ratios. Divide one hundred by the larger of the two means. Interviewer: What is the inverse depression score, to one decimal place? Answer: 95.7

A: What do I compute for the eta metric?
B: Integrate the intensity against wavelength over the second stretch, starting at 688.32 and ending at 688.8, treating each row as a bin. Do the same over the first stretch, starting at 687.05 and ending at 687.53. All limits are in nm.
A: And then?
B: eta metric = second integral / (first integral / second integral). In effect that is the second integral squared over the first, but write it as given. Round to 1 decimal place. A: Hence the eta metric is 8.8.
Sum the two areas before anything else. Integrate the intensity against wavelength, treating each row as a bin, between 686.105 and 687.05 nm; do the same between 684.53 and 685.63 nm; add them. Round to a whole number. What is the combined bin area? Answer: 36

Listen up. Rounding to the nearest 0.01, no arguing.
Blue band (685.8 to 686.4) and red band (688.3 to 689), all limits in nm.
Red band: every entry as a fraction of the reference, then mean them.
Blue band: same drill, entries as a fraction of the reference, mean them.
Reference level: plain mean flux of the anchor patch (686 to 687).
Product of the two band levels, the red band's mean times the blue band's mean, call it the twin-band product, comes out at 1.02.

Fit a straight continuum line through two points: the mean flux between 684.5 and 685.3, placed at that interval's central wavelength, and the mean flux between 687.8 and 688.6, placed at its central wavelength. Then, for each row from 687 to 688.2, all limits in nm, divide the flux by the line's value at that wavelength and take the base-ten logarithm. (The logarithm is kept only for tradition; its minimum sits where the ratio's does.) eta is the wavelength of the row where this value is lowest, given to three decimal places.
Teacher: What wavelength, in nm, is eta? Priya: 688.083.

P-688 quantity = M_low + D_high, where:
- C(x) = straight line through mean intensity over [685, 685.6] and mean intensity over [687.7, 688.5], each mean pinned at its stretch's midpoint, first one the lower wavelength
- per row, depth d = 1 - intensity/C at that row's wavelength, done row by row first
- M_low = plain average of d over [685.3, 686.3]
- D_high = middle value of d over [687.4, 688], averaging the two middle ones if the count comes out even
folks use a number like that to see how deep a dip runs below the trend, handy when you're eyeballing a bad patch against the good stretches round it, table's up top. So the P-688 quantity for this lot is -0.015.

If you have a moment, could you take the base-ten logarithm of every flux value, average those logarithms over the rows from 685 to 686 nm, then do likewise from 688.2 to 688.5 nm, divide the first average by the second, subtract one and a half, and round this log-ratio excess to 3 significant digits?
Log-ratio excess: -0.519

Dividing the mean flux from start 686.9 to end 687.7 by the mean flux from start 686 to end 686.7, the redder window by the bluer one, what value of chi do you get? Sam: 1.05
